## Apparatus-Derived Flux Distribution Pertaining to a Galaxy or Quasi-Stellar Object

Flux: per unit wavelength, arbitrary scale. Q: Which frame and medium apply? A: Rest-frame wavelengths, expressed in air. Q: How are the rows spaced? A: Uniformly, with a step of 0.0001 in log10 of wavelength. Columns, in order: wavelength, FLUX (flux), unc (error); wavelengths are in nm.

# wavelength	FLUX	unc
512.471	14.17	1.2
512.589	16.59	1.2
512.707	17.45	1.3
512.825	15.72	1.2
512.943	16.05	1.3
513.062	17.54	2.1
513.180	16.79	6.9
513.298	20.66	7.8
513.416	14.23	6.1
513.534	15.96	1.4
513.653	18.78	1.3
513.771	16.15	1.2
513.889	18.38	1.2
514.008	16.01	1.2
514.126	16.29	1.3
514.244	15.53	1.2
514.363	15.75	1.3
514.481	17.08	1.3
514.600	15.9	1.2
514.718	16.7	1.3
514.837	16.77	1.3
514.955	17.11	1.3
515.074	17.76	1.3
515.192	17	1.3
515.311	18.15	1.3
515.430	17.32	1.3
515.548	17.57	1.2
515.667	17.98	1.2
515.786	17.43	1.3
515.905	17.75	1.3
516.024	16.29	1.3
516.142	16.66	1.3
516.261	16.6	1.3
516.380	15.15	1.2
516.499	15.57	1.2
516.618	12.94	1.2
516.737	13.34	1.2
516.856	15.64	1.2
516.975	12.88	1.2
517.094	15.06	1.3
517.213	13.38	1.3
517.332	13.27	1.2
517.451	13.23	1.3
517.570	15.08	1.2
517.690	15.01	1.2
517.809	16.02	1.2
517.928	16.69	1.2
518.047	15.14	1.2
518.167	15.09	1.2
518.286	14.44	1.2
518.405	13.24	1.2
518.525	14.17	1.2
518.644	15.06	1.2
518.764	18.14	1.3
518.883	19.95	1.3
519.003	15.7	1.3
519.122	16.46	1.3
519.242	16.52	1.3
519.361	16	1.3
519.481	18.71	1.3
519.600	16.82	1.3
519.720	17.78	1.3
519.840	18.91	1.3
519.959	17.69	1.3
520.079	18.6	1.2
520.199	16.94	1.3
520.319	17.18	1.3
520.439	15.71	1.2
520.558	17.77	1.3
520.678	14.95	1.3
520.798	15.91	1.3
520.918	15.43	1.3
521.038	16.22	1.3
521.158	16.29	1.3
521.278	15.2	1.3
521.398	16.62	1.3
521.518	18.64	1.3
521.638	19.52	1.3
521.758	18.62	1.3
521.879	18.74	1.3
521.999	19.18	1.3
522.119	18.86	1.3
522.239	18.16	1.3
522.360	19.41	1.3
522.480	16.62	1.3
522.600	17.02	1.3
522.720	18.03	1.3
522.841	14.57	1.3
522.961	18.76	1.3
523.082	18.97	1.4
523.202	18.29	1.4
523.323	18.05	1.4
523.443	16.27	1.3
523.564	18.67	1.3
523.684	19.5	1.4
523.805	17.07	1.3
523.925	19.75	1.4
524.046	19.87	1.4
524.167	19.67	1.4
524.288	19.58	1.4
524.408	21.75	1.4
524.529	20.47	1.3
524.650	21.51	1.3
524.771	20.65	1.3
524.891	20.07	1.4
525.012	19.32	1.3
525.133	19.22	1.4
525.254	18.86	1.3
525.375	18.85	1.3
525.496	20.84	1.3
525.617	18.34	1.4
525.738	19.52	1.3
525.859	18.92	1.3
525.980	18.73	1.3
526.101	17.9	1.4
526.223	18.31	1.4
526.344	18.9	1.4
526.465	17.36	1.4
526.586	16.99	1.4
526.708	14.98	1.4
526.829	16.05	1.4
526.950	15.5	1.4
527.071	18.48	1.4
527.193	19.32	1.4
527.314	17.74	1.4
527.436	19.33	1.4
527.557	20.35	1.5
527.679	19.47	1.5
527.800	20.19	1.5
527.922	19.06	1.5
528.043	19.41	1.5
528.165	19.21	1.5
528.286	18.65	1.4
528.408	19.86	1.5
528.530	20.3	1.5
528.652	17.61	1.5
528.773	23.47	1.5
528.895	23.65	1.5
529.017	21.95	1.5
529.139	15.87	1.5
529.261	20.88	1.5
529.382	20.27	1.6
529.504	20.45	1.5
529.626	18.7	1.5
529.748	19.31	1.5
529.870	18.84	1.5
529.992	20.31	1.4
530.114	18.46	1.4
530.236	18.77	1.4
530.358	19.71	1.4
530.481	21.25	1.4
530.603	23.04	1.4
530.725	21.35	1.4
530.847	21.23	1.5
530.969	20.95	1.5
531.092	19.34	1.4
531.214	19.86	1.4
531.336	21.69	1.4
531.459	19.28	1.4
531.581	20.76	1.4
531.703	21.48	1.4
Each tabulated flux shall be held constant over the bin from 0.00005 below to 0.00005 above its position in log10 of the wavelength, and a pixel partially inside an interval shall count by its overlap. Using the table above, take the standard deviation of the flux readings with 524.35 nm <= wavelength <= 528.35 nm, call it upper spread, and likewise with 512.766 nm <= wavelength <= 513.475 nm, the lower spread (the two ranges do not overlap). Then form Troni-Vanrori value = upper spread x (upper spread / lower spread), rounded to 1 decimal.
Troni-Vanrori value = 1.1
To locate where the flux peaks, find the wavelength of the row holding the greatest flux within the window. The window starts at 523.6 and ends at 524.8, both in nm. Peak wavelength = 524.408 nm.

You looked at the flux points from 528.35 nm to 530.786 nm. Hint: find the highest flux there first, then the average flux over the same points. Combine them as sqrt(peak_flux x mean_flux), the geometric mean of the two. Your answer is 21.9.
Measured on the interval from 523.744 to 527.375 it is 20.2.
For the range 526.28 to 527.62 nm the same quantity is 19.0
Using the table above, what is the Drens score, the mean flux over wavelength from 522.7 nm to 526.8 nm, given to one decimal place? 18.8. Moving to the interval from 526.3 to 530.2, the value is 19.1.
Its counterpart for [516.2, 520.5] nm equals 15.8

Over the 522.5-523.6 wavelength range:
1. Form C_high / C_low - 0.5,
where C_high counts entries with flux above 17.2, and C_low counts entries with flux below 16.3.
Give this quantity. 2.5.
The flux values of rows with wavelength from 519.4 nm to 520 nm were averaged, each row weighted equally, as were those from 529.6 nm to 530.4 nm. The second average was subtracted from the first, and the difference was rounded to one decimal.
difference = -1.2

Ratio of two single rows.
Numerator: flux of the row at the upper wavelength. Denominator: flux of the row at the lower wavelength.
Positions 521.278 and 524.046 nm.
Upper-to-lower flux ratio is 1.31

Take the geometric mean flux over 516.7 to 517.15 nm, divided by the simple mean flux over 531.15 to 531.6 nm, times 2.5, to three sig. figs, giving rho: 1.74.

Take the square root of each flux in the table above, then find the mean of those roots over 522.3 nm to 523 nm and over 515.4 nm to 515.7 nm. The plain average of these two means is 4.18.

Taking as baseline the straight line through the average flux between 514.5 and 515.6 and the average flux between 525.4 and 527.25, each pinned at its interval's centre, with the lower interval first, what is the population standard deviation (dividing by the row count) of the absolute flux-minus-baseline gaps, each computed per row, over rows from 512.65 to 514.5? 0.89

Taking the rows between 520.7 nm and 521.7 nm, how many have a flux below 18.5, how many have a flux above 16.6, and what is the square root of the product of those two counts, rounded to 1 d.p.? 4.2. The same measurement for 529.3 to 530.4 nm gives 3.0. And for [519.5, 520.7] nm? 8.0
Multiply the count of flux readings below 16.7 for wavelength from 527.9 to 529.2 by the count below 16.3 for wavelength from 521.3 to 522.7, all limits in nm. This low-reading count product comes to 0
